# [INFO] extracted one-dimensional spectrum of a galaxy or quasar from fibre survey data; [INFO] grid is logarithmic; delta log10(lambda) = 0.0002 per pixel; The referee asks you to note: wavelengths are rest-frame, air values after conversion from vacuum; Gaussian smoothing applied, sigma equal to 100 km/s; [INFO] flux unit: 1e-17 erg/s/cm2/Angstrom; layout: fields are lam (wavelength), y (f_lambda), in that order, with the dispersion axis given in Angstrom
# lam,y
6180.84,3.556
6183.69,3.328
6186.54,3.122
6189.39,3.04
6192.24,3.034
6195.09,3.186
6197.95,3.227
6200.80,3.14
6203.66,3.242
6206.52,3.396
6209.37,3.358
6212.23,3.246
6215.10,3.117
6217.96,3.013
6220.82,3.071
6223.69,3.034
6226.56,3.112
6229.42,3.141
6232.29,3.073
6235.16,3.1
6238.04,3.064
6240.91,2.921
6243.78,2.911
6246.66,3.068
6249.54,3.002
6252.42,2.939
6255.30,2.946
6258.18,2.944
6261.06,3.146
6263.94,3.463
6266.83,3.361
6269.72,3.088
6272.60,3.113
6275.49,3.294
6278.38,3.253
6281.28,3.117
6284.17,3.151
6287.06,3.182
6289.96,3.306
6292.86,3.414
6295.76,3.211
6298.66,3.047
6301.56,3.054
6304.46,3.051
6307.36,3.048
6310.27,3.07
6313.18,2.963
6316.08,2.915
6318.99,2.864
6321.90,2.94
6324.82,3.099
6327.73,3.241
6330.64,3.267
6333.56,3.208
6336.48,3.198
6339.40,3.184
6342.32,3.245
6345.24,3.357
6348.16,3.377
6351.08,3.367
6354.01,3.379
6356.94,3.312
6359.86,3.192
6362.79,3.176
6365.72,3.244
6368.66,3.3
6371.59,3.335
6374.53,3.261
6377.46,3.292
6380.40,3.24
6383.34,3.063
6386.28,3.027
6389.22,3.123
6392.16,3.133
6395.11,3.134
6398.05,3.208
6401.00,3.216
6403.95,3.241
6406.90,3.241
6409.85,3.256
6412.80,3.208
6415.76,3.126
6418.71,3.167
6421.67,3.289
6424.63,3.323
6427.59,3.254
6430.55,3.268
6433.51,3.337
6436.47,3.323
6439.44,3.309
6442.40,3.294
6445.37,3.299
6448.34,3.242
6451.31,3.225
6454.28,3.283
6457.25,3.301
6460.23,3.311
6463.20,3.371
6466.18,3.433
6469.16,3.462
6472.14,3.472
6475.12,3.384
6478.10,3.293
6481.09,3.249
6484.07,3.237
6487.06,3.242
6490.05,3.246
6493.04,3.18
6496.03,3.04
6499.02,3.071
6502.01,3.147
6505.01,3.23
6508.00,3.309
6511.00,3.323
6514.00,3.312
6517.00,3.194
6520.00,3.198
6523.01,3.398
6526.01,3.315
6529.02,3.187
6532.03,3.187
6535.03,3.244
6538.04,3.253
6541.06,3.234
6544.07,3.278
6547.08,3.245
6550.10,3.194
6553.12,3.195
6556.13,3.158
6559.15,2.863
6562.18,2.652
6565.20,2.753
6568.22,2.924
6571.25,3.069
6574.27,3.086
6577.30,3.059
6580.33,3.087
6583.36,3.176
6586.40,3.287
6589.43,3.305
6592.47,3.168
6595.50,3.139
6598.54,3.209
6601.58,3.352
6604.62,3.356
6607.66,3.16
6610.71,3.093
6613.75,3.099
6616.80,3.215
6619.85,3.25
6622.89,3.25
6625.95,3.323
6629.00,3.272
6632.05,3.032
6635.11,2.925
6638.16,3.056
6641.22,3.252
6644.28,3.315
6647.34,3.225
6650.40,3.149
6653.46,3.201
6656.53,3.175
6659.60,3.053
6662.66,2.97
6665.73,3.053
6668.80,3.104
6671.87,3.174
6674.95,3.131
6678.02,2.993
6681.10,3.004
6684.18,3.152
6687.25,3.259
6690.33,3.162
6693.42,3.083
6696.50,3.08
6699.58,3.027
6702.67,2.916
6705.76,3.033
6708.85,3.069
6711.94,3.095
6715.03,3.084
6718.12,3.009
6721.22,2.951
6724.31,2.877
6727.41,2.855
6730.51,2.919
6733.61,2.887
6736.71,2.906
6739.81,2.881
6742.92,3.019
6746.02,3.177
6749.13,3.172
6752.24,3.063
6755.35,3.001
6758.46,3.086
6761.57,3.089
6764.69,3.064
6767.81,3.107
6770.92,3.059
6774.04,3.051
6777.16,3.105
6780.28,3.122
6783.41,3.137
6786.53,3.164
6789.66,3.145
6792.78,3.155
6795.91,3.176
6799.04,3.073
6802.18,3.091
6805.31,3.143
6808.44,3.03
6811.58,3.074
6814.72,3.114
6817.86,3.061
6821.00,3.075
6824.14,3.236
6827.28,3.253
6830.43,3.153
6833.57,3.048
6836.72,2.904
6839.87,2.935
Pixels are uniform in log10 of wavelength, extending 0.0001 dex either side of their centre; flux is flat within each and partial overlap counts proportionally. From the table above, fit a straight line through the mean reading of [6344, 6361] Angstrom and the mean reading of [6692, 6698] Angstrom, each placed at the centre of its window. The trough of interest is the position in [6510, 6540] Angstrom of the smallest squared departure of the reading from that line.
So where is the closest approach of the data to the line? 6520.00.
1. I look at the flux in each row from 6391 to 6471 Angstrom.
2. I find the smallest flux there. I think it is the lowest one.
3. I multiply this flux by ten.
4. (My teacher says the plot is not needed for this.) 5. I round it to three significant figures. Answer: 31.3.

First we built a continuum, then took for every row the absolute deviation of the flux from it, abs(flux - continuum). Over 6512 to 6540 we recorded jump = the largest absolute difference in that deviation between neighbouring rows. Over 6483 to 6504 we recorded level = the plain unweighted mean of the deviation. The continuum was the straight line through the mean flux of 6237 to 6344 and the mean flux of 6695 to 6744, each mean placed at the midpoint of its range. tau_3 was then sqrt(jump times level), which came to 0.15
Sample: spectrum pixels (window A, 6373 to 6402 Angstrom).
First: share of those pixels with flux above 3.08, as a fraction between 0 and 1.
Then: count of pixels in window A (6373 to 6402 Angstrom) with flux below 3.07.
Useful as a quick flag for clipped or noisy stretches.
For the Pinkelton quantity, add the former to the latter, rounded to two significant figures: 2.8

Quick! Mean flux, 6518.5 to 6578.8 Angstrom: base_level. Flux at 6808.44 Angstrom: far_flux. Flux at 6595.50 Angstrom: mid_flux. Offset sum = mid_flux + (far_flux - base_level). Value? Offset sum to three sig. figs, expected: 3.04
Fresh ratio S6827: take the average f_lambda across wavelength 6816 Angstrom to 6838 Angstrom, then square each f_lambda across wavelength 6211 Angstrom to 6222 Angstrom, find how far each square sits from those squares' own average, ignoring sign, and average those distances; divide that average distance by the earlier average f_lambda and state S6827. 0.140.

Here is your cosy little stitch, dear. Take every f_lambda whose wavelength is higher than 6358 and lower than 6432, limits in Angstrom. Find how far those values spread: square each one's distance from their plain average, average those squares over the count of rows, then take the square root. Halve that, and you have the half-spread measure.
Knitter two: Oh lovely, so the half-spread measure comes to 0.038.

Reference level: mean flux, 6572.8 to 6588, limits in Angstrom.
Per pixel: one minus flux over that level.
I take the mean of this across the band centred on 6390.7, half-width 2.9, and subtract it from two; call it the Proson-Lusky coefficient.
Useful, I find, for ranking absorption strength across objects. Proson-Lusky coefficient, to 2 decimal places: 2.00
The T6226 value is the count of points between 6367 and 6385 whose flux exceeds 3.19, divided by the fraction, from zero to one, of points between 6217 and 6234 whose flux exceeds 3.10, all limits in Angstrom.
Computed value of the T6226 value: 15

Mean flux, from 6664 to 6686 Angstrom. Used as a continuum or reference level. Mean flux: 3.09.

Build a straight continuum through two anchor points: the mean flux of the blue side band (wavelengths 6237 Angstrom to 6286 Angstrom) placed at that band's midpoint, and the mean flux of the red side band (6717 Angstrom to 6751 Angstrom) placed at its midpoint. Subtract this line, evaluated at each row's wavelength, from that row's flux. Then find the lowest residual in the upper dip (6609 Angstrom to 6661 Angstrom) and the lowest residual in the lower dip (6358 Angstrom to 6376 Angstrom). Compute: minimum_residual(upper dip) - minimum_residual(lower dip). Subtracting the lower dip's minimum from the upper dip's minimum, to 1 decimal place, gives -0.2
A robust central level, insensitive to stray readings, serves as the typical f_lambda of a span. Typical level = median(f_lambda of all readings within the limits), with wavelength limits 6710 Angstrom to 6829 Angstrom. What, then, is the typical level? 3.08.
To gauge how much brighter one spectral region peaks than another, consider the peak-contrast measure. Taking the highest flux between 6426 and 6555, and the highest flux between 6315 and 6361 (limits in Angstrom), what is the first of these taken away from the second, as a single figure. -0.09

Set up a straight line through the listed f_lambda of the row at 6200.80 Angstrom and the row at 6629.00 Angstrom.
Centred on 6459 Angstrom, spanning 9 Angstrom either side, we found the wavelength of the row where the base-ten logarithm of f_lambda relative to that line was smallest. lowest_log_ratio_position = 6451.31 Angstrom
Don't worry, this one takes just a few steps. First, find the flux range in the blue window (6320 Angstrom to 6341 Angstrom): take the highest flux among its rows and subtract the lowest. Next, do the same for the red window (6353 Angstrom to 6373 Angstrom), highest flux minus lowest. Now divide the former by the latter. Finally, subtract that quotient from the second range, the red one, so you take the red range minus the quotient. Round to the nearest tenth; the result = -1.4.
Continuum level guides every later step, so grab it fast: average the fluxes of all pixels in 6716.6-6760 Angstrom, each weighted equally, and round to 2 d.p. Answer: 2.99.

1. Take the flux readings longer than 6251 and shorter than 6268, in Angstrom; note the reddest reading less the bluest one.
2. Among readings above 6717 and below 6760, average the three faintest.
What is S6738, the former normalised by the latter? 0.15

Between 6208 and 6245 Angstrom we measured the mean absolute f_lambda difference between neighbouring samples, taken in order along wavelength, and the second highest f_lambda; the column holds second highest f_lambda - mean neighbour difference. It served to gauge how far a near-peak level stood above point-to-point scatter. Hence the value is 3.18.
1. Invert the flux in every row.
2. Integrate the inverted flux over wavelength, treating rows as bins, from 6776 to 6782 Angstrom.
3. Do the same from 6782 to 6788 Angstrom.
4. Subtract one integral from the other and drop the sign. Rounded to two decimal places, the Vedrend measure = 0.02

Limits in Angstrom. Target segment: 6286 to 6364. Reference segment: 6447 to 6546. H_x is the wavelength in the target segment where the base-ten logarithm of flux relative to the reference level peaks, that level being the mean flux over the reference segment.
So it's 6292.86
